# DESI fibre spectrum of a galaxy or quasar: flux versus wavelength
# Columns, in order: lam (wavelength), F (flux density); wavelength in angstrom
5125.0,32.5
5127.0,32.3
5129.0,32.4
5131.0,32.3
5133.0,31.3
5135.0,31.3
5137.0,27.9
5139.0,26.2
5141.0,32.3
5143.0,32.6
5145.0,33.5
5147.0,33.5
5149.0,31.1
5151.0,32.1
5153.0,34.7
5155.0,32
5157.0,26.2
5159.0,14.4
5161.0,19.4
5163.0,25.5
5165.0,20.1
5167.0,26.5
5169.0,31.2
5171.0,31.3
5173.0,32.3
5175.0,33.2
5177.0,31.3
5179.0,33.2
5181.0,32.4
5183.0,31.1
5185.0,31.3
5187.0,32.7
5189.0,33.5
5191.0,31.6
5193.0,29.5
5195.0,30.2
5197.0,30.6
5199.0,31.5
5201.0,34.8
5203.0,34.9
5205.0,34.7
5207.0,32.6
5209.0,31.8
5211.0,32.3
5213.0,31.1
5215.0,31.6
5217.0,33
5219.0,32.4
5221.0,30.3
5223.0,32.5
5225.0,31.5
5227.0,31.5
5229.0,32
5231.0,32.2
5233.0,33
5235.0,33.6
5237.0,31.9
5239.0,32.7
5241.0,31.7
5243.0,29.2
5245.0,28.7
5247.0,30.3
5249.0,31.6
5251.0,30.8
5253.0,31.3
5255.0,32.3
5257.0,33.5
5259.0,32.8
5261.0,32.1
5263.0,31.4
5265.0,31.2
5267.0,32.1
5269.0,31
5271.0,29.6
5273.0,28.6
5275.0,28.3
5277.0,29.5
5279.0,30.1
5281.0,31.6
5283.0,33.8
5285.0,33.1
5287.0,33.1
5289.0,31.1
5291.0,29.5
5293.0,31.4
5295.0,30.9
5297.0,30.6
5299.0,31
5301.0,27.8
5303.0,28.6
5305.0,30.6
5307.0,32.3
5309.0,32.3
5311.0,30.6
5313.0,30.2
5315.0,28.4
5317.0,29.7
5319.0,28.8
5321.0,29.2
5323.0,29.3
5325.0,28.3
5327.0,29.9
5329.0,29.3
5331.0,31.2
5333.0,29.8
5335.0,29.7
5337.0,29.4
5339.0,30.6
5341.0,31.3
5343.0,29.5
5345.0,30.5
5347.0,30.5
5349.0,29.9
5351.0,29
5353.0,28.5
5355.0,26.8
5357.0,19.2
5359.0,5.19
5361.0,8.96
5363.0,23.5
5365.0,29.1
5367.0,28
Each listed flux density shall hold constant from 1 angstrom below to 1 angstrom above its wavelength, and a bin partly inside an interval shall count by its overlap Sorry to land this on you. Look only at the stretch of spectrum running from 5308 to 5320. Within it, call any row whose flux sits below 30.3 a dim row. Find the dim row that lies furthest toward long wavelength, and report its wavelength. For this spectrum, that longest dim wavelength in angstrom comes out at 5319.0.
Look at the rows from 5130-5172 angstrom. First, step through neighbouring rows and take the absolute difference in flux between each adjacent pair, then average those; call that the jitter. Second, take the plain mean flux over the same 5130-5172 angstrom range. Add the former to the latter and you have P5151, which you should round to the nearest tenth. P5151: 32.2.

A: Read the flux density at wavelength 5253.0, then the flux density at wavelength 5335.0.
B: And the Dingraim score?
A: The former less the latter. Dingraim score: 1.6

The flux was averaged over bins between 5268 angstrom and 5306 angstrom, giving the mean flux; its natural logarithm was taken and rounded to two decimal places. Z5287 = 3.42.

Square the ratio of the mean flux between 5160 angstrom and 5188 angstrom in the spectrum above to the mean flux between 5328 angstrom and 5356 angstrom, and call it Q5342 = 0.98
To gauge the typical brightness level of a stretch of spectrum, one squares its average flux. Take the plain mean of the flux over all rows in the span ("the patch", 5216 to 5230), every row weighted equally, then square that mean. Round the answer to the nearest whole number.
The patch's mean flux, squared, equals 1017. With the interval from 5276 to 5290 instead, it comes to 1009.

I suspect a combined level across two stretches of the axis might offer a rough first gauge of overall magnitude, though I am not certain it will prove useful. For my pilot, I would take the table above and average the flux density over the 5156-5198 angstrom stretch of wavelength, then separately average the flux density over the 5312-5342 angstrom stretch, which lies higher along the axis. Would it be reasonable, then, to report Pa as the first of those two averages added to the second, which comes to 59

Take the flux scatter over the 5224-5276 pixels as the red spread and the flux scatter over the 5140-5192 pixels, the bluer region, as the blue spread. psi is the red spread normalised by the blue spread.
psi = 0.3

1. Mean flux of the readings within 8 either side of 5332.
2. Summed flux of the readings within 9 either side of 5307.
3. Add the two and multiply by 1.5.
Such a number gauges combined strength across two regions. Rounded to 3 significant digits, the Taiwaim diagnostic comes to 452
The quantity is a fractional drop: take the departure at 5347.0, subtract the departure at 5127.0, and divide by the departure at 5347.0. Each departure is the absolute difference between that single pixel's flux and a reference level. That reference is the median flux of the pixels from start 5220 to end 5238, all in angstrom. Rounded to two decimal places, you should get 0.80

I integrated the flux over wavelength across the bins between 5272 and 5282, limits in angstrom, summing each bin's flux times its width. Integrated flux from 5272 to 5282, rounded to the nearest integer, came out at 296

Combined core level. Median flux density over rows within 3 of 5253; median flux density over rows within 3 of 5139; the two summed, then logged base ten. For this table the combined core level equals 1.77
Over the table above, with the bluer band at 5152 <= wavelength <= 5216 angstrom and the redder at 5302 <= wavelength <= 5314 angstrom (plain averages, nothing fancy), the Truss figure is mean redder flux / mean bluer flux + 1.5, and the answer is 2.52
